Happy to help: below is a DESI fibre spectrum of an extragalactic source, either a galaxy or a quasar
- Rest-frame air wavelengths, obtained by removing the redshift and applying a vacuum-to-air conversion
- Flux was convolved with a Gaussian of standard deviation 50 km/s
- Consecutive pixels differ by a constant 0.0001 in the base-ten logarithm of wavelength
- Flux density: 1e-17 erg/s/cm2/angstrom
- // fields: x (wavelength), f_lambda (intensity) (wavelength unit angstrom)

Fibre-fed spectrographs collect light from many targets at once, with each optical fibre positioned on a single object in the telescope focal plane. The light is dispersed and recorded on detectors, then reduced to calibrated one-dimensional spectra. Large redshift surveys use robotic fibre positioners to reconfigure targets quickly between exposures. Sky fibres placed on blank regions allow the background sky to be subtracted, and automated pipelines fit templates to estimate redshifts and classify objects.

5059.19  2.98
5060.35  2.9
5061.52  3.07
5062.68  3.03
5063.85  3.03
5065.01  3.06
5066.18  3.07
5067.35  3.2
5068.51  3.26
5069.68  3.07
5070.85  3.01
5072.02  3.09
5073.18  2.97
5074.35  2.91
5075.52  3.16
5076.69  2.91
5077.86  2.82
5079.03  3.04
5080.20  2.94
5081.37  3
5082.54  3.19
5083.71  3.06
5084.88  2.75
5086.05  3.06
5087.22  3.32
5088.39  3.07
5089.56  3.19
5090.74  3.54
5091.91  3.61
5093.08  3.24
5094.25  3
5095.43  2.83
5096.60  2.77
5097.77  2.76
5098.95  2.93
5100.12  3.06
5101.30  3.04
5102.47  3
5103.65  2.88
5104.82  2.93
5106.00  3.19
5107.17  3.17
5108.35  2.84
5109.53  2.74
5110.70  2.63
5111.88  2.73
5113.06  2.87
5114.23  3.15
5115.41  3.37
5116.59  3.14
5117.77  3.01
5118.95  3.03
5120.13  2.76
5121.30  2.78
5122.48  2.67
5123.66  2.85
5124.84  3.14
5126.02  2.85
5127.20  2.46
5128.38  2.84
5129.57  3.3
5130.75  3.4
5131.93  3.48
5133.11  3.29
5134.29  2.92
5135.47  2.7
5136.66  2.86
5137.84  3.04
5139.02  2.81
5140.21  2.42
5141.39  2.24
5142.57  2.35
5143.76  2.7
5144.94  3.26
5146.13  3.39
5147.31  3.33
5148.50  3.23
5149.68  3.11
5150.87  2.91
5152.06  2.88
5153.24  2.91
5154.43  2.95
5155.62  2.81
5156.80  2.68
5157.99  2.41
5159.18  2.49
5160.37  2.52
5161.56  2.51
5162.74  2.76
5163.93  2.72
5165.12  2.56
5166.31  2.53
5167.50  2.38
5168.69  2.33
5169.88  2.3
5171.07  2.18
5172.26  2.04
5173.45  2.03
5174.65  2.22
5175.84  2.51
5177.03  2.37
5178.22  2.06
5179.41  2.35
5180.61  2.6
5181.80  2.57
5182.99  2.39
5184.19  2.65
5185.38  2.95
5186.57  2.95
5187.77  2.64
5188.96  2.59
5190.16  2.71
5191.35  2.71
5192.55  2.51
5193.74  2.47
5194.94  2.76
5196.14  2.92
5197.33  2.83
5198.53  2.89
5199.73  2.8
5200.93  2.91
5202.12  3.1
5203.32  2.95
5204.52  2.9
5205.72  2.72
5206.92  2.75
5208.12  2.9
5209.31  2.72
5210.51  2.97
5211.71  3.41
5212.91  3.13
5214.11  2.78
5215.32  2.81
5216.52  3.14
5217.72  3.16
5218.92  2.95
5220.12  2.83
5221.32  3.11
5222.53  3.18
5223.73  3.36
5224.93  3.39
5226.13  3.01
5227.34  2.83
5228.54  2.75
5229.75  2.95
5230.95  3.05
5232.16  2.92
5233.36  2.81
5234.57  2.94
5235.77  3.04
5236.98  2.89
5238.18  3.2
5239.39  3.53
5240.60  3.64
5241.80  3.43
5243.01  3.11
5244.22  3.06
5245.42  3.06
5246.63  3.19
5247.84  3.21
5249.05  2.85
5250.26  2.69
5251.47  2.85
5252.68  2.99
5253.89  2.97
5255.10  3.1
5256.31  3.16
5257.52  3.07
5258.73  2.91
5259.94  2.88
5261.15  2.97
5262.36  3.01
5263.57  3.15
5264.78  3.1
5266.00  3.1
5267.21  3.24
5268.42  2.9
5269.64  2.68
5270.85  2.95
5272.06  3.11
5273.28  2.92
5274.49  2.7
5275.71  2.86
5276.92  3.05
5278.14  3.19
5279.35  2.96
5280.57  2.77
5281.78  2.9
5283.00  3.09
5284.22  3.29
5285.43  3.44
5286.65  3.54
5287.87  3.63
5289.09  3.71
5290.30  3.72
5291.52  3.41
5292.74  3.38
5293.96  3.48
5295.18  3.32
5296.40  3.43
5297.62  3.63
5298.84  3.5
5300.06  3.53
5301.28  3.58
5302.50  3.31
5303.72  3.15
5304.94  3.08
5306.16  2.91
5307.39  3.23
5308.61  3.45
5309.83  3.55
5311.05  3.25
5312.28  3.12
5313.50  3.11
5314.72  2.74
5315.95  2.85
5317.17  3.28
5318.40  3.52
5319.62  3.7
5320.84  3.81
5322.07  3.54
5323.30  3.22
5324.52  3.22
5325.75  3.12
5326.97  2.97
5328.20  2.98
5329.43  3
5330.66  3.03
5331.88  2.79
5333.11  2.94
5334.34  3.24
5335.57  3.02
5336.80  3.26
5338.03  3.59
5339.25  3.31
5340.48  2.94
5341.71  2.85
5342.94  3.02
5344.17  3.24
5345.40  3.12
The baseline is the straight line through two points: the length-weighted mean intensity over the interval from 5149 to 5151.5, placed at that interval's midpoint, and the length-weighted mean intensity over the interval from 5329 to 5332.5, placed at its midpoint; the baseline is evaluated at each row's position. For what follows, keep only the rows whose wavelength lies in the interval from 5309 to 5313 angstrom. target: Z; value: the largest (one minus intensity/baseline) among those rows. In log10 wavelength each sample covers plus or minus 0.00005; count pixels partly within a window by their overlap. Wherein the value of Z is -0.059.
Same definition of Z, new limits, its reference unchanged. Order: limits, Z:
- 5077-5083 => 0.073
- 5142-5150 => 0.221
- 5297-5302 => -0.186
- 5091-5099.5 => 0.091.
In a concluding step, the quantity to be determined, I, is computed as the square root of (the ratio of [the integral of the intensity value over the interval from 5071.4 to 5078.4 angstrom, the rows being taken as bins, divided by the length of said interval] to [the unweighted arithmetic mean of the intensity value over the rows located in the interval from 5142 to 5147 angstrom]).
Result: 1.01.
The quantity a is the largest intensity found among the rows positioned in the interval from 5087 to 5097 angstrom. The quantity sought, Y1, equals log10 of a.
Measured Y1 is 0.56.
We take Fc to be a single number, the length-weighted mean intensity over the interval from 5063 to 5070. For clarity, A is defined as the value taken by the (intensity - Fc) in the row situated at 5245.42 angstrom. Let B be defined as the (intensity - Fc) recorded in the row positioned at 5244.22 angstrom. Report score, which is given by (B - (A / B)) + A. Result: -1.1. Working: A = -0.053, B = -0.05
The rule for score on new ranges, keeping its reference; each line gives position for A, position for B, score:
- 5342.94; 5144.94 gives 0.7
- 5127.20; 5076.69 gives -4.1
